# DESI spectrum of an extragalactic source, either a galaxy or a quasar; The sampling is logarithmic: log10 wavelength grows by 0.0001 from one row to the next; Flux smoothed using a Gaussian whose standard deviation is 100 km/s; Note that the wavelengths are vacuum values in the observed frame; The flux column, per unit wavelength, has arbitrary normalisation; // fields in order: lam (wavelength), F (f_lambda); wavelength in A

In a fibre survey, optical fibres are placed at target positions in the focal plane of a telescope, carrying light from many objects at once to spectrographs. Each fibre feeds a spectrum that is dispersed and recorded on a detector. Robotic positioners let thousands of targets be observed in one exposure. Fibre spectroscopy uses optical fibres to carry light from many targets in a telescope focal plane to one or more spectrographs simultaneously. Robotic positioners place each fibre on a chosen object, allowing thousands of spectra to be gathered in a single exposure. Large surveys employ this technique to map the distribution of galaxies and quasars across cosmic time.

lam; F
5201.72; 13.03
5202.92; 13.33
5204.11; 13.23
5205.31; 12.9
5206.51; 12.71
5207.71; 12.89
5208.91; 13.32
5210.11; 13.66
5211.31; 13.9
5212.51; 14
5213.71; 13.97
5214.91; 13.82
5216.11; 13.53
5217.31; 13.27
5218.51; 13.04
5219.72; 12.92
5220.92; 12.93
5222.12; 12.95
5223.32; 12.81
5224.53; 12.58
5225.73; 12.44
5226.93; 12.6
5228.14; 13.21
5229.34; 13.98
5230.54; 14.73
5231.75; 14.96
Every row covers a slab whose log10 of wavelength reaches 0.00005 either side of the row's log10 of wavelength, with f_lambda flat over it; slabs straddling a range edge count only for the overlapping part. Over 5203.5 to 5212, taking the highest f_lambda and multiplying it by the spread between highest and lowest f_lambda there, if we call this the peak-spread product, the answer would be 17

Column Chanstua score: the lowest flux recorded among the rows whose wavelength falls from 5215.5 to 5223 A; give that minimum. 12.92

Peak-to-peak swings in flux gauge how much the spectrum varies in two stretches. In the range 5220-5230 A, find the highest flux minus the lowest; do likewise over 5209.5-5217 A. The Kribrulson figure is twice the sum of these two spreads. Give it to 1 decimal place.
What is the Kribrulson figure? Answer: 4.0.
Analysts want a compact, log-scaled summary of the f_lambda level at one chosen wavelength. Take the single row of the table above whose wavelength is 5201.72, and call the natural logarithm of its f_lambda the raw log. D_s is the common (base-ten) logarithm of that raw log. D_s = 0.4095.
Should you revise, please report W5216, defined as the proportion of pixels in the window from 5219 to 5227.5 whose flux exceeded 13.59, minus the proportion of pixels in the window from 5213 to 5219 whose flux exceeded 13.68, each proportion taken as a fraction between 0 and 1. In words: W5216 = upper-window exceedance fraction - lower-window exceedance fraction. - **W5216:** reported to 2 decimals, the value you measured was -0.40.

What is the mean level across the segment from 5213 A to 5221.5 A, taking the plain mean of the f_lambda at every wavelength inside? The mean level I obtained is 13.4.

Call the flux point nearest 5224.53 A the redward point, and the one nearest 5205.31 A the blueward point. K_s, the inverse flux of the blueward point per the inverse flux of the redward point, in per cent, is 98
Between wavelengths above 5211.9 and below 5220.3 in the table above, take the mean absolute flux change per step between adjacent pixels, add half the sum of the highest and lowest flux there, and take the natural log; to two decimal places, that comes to 2.61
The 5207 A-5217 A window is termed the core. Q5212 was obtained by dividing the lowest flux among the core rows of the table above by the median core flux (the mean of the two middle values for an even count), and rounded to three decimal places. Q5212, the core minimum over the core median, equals 0.938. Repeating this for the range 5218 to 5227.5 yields 0.967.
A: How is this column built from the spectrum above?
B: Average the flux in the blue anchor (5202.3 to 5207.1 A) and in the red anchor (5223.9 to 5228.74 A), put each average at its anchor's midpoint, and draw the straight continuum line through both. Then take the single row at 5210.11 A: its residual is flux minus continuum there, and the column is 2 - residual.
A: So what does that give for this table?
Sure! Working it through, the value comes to 1.30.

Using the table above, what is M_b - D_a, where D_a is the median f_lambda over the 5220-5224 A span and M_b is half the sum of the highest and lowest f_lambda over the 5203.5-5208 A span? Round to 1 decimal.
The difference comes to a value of 0.0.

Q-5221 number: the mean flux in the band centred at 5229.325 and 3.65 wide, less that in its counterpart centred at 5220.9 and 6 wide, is 1.0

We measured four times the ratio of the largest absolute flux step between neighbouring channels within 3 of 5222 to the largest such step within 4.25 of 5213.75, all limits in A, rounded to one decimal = 3.2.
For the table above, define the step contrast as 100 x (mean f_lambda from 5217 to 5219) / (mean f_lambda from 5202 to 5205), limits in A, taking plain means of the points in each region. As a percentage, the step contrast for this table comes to 99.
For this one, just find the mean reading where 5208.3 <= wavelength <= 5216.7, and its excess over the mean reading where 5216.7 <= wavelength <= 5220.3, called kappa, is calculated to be 0.7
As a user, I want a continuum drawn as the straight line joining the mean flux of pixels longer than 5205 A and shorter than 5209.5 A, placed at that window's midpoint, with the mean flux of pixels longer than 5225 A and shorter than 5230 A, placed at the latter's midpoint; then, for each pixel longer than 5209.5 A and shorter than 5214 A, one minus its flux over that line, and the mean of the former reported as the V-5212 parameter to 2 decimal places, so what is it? -0.07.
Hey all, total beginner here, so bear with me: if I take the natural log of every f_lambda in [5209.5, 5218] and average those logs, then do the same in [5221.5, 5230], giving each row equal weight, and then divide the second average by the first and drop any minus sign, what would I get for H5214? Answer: 0.98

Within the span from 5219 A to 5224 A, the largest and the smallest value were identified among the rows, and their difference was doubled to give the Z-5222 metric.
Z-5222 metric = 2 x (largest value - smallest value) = 0.3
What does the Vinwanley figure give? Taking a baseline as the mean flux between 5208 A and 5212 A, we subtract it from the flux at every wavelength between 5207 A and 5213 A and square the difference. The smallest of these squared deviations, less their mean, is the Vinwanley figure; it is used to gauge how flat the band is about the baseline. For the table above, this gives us -0.17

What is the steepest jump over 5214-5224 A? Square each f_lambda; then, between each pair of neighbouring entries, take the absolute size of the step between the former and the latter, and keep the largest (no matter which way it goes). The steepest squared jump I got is 8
